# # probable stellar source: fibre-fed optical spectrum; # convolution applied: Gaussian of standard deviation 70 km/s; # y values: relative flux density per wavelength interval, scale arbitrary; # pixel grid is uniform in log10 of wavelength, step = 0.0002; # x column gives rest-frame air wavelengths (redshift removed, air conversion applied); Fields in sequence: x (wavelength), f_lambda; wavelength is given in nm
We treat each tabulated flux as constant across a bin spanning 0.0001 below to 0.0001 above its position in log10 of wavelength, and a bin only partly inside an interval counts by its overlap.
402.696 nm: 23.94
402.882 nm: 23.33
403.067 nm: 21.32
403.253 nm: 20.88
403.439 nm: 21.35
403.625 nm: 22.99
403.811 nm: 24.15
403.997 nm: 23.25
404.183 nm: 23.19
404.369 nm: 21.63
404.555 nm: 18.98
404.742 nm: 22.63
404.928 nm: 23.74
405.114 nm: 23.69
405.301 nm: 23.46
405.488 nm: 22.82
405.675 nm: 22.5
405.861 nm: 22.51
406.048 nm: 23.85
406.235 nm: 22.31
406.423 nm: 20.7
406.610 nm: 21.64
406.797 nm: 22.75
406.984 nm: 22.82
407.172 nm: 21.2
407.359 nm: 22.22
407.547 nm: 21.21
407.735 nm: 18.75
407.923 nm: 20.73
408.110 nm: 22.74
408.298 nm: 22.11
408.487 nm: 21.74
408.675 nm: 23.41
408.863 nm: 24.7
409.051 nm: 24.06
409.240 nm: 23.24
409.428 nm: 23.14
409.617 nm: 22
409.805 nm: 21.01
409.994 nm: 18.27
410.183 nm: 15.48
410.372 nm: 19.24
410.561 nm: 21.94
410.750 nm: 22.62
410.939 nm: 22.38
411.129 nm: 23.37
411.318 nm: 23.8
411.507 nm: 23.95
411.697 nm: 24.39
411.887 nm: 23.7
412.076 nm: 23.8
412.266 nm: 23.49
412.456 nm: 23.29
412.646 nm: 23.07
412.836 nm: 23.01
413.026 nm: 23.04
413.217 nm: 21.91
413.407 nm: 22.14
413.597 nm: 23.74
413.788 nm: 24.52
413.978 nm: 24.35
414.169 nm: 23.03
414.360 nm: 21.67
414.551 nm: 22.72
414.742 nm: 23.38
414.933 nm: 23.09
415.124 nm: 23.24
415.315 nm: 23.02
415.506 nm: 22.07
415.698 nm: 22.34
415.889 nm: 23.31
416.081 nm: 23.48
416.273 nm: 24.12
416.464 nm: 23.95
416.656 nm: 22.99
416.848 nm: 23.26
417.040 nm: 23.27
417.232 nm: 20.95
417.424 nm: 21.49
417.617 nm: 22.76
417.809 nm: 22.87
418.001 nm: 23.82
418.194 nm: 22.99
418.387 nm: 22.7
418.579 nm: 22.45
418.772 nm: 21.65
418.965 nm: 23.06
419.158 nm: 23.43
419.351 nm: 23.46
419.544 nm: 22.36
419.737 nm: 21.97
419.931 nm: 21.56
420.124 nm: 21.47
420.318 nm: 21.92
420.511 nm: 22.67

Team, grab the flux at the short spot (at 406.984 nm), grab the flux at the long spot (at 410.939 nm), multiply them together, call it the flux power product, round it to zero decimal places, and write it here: 511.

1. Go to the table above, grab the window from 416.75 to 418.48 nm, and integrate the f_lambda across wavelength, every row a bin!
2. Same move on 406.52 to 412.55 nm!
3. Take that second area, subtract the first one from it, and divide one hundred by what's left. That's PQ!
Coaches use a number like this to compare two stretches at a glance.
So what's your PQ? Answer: 1.1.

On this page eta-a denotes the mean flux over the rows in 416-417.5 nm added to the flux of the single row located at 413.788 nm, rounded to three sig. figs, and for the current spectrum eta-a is 47.5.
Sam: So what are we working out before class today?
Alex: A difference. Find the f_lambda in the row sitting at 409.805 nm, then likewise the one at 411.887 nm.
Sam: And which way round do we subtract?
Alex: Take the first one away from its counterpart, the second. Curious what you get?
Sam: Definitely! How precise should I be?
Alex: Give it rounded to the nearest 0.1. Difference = 2.7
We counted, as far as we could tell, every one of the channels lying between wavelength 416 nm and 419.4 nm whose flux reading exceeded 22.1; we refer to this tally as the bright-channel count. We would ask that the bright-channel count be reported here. 15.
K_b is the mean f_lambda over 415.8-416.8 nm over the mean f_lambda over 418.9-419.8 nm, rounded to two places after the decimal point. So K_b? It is 1.03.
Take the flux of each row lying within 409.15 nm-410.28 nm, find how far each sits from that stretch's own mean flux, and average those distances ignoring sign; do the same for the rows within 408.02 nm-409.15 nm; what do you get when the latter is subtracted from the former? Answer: 1.5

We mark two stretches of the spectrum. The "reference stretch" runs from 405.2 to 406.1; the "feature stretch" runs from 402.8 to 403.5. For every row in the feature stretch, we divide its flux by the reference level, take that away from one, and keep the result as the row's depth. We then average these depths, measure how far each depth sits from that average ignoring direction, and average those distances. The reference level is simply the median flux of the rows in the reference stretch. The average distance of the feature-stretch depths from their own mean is 0.035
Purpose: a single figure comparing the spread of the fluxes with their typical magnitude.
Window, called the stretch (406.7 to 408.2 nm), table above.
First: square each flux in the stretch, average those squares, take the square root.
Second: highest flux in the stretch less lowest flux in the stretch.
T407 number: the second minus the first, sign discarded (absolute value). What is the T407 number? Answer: 17.5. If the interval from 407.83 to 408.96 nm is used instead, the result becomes 18.6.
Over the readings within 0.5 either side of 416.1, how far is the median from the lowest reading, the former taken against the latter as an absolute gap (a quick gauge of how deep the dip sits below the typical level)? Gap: 1.14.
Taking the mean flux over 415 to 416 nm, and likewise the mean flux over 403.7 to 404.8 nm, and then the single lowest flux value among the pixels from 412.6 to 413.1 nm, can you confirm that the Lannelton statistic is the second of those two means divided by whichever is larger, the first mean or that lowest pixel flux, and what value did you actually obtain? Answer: 0.97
